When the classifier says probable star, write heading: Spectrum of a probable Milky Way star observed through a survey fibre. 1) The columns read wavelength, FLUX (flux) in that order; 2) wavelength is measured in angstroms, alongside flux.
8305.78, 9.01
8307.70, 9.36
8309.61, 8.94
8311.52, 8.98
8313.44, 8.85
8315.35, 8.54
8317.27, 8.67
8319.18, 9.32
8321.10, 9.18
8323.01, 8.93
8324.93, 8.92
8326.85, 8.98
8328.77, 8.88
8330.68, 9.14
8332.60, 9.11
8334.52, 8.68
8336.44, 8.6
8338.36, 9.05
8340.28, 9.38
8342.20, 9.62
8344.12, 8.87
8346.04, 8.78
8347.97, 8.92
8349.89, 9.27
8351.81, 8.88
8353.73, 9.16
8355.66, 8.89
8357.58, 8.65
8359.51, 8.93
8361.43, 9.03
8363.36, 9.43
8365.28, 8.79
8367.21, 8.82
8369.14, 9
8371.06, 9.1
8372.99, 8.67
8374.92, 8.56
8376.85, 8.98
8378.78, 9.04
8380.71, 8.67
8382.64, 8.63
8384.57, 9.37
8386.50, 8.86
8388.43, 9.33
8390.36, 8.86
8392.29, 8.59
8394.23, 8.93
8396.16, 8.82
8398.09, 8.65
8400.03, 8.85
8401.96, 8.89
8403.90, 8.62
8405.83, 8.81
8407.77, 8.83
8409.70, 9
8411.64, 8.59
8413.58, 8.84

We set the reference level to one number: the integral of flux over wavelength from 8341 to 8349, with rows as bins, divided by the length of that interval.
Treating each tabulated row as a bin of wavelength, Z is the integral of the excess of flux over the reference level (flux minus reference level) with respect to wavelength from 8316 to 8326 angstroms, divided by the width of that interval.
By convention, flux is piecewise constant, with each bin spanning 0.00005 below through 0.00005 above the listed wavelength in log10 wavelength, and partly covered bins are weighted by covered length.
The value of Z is -0.07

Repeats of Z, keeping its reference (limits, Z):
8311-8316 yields -0.27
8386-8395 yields -0.14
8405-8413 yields -0.25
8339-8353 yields 0.05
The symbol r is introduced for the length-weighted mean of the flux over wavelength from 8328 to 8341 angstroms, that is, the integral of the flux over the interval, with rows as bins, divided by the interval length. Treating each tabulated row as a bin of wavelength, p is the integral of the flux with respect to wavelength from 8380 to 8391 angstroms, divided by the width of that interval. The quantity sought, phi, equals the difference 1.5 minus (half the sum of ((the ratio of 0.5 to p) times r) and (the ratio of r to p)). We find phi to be 0.749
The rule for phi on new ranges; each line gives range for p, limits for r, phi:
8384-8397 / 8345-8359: 0.752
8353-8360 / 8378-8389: 0.743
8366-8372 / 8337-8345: 0.730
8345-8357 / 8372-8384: 0.767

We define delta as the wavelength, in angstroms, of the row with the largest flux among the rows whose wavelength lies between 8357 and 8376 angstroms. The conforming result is 8363.36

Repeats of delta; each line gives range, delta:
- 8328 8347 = 8342.20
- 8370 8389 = 8384.57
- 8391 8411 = 8409.70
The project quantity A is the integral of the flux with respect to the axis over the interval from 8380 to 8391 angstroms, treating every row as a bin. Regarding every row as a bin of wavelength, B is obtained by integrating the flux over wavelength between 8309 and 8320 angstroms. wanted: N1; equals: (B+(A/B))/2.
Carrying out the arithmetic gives 49.3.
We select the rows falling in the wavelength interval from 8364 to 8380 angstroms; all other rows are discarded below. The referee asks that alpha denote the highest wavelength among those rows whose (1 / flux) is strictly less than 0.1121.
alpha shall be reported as 8378.78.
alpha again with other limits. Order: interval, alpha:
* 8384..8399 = 8394.23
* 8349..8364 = 8363.36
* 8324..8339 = 8338.36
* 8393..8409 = 8394.23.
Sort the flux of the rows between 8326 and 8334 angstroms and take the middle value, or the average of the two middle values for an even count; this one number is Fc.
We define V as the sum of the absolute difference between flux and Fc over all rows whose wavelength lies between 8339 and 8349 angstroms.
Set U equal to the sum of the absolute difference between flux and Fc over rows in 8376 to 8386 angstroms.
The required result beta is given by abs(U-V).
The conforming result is 0.3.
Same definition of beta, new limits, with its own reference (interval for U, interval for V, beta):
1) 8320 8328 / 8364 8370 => 0.1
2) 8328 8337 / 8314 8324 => 0.3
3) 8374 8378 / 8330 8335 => 0.0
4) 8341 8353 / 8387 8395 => 0.5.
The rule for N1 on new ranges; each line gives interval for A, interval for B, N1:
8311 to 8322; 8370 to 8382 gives 53.5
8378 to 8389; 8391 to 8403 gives 53.2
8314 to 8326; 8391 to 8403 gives 53.2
